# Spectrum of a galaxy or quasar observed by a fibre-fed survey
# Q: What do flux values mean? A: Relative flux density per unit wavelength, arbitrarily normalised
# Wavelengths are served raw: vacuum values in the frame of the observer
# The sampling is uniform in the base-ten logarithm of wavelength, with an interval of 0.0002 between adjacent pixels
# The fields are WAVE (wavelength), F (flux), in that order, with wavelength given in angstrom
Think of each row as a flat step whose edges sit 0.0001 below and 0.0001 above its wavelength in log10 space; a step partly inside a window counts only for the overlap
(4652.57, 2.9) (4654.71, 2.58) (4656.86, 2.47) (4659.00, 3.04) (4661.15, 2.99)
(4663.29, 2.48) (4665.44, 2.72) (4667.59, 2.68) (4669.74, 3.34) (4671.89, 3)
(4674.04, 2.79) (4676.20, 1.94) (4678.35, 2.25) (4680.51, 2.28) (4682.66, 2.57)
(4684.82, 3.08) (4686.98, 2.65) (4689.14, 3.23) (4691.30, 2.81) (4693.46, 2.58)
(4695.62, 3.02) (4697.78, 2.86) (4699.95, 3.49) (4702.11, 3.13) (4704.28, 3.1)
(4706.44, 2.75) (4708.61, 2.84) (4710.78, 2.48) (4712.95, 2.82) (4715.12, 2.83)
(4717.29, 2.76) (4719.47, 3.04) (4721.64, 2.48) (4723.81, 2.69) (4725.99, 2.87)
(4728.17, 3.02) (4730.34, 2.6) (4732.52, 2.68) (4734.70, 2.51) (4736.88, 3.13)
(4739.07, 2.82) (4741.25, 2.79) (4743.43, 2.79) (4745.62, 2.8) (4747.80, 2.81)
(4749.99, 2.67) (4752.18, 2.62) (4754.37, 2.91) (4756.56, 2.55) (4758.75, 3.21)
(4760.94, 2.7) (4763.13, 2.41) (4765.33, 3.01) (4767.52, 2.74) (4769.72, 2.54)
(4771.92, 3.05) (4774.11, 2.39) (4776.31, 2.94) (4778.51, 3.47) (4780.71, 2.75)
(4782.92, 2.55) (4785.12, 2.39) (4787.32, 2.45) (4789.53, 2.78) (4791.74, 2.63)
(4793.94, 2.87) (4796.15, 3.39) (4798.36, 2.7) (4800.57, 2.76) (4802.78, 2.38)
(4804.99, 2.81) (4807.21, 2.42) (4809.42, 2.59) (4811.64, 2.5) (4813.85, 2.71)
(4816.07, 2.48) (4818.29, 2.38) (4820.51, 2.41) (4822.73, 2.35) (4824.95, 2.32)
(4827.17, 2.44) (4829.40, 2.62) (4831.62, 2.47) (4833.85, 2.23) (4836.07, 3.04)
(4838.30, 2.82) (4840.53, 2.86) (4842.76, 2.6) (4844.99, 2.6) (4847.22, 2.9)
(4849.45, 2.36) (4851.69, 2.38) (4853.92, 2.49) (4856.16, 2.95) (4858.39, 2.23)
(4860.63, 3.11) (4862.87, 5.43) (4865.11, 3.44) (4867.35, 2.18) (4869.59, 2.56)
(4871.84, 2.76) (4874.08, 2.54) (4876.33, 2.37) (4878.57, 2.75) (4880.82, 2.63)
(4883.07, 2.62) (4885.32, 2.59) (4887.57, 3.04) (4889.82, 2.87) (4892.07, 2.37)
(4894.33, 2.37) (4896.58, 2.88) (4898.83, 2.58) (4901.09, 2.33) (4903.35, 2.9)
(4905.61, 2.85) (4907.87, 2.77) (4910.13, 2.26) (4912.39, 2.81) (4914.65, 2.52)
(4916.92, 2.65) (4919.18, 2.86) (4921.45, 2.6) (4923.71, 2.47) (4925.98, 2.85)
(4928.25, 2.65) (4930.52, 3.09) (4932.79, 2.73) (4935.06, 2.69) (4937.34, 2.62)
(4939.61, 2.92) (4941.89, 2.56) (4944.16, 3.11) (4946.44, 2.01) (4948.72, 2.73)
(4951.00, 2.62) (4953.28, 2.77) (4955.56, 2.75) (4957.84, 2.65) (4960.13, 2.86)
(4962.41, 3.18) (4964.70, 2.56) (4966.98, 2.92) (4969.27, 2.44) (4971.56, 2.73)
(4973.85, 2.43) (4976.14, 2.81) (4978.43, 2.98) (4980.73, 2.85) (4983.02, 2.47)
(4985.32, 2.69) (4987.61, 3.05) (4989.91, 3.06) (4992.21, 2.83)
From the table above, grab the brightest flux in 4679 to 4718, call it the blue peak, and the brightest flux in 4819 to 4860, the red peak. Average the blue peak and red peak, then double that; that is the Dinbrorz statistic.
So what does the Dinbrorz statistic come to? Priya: 6.5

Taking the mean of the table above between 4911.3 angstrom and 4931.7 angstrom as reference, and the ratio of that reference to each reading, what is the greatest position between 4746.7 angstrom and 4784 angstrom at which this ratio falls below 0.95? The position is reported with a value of 4778.51 angstrom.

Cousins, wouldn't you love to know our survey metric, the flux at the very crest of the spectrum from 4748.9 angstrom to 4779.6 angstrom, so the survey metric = 3.47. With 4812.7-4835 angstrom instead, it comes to 2.71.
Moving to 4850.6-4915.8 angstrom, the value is 5.43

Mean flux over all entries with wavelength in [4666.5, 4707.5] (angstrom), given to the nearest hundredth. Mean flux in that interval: 2.82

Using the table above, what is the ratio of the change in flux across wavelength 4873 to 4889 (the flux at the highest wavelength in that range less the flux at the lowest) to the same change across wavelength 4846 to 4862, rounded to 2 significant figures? 2.4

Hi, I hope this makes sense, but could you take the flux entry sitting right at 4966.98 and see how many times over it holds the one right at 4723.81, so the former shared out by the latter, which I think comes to 1.09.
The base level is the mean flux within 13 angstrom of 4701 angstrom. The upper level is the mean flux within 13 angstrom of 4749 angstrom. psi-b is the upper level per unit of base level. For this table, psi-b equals 0.96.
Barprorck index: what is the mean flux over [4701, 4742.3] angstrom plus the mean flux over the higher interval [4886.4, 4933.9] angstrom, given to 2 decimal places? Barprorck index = 5.50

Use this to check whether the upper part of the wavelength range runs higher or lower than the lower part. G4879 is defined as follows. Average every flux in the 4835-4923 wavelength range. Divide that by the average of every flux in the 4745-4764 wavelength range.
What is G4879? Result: 1.00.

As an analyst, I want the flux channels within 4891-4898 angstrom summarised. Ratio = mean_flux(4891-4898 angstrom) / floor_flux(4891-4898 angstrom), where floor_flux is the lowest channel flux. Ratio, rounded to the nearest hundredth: 1.07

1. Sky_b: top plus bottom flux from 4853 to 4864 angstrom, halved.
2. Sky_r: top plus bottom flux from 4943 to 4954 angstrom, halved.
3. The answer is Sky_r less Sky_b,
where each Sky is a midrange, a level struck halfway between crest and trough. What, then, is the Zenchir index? -1.3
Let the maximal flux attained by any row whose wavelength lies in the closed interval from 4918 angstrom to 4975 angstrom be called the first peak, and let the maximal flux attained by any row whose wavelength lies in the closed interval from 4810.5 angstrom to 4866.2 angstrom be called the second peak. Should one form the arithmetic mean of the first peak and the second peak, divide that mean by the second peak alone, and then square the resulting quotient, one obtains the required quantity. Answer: 0.63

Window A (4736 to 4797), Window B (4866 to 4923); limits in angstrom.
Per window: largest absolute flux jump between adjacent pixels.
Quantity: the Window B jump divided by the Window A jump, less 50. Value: -49.2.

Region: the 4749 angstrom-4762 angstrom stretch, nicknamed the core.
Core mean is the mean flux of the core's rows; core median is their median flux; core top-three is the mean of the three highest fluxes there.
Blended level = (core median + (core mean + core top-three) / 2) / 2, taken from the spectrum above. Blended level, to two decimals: 2.77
